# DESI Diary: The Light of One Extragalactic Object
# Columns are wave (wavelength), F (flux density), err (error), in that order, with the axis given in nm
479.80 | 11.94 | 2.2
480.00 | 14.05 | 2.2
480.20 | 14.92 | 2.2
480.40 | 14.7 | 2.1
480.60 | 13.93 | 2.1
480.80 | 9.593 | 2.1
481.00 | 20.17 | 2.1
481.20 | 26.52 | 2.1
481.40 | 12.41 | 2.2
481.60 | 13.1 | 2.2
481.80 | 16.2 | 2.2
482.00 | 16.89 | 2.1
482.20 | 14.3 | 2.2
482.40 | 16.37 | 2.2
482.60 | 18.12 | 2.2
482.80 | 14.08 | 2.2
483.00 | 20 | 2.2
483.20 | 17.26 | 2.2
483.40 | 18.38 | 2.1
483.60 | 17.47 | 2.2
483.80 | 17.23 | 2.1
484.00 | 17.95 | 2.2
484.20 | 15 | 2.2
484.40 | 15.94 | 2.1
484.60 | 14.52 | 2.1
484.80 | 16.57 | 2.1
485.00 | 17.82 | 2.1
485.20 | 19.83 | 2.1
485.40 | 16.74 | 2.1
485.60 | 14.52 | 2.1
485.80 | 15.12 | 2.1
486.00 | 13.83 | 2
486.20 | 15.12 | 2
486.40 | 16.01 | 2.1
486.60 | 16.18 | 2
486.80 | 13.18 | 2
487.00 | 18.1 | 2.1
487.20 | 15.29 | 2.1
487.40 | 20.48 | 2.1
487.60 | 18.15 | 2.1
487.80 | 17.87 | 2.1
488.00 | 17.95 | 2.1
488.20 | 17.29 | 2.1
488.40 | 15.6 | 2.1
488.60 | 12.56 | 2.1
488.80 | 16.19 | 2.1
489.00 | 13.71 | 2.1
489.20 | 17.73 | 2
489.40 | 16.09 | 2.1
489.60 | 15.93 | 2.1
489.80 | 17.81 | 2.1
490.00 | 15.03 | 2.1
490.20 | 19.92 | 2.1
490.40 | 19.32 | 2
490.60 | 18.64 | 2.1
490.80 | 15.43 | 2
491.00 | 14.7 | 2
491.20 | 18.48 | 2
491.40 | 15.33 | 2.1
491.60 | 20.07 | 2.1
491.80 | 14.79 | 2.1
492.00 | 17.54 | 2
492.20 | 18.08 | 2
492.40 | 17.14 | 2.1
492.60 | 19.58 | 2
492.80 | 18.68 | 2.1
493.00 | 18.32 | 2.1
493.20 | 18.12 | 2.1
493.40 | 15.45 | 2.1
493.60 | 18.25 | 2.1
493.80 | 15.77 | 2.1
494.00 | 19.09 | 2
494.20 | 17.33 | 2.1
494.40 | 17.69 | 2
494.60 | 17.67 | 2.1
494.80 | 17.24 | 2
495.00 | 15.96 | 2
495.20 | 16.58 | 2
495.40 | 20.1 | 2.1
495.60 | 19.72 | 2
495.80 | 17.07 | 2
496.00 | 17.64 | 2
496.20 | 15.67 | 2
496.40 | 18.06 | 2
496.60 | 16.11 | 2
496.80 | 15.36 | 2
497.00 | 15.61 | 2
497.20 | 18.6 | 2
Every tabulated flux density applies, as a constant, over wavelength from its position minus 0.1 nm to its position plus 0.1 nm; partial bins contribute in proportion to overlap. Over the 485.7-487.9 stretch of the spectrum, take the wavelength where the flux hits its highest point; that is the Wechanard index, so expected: 487.40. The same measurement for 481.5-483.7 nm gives 483.00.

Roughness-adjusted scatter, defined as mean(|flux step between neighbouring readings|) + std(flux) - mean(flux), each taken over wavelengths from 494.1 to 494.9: -17.0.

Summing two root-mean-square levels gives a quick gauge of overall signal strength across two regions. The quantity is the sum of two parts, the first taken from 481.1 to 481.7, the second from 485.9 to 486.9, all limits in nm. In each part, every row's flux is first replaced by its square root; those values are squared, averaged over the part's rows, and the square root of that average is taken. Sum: 8.02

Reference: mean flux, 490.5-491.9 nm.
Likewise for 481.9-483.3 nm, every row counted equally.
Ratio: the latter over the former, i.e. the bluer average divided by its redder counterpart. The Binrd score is 1.00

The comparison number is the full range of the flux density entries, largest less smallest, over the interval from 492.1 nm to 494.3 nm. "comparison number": 4.1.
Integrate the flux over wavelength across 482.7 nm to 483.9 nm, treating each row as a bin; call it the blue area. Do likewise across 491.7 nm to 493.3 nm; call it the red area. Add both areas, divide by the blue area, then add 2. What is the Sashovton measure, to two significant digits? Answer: 4.4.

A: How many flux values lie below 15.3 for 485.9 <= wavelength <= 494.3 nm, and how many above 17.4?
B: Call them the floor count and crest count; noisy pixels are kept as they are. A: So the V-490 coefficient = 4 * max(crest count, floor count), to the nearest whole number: 80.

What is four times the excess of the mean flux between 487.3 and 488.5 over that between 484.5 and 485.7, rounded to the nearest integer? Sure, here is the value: 5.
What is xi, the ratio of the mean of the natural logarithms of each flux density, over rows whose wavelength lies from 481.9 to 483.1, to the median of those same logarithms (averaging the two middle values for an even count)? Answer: 1.00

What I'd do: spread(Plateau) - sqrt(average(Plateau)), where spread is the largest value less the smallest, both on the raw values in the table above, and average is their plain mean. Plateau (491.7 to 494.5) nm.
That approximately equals 0.6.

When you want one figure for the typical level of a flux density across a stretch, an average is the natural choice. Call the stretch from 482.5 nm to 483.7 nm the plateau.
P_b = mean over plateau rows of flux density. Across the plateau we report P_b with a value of 17.6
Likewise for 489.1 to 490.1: 16.5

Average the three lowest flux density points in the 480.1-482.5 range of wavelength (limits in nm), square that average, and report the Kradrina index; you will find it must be 137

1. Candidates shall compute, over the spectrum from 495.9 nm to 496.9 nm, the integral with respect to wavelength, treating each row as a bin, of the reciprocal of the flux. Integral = 0.061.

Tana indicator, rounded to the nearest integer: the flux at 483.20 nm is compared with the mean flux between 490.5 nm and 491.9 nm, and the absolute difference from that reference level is 0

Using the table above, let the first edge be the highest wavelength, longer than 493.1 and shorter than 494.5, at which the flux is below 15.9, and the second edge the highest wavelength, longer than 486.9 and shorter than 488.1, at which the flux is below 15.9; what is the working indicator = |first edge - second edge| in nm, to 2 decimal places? 6.60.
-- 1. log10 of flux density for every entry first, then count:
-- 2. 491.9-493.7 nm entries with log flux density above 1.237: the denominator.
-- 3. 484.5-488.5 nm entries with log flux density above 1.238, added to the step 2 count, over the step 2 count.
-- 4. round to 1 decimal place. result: 2.0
